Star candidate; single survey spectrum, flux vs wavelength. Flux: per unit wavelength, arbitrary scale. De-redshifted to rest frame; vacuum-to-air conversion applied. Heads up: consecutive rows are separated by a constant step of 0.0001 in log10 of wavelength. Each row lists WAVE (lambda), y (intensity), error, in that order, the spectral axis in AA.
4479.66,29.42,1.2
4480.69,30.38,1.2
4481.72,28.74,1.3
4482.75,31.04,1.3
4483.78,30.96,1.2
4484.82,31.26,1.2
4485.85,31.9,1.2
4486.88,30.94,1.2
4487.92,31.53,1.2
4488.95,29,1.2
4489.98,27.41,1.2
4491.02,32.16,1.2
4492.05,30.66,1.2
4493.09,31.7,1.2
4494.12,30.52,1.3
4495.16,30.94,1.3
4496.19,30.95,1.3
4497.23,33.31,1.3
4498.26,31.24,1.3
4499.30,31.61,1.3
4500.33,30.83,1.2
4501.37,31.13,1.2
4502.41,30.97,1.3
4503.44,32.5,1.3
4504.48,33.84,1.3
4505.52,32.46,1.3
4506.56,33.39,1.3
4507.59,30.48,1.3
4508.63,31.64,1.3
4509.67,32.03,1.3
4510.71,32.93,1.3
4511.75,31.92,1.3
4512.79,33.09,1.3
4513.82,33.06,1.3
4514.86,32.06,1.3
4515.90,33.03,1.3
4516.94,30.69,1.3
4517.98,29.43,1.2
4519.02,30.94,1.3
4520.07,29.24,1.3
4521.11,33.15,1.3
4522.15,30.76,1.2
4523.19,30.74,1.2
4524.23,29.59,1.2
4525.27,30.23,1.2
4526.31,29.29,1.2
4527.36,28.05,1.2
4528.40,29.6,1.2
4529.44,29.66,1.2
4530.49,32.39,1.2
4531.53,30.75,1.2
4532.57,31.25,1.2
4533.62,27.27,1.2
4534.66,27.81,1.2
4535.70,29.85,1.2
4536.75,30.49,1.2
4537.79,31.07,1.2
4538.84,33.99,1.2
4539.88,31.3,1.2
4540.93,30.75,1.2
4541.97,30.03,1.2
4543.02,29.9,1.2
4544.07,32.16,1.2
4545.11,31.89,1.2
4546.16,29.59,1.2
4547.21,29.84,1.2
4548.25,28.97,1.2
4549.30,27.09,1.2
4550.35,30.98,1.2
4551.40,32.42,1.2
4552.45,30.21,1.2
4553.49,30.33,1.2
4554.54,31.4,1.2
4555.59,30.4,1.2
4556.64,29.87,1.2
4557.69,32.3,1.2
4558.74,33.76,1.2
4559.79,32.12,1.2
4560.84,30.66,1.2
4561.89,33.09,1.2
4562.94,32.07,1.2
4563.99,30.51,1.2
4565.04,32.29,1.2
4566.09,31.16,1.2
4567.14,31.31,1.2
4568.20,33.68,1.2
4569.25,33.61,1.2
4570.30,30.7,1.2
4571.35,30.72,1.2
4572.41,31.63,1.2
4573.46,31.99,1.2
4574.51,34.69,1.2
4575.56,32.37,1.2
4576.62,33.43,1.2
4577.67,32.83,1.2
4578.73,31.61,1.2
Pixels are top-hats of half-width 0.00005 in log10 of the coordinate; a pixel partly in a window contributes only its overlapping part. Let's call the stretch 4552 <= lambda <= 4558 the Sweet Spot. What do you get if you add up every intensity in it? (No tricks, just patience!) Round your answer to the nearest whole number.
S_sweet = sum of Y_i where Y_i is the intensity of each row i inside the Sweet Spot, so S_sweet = 185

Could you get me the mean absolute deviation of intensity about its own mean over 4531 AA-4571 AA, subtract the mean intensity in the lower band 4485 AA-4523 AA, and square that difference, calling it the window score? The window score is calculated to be 915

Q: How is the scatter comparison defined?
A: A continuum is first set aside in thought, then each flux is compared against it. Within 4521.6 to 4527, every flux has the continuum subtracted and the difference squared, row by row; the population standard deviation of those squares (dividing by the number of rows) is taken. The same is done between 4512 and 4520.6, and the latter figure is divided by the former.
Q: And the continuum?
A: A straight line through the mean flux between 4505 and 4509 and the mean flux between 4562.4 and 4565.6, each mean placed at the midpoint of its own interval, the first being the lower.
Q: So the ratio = 1.2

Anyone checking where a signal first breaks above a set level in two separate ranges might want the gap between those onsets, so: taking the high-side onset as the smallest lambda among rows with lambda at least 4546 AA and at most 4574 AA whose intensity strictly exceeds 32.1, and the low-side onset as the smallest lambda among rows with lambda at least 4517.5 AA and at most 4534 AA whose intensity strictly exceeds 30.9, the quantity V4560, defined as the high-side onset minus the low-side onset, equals 32.4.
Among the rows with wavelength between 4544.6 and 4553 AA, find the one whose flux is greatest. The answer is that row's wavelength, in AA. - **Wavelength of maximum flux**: 4551.40 AA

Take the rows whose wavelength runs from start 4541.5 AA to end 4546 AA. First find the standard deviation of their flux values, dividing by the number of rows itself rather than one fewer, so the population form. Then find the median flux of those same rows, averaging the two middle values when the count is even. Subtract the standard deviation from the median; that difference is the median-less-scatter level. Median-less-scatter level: 29.9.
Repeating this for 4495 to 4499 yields 30.1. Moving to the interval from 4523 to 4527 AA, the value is 29.3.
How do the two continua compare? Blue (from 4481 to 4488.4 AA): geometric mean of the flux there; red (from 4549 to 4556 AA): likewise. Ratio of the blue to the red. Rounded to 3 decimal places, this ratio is 1.017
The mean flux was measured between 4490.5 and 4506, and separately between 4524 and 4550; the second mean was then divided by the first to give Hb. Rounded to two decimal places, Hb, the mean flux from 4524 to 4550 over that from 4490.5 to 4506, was 0.95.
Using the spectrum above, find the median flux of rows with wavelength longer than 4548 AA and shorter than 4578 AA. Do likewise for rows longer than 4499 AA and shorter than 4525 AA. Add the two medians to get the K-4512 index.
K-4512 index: 63.3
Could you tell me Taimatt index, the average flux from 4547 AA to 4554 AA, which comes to 30.0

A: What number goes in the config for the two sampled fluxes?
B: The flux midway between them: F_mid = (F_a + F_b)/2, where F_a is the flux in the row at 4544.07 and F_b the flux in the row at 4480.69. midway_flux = 31.3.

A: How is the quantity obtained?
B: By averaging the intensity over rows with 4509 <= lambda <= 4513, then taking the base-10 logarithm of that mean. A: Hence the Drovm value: 1.51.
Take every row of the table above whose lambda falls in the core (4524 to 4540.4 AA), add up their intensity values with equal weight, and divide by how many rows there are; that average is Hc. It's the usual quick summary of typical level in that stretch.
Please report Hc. 30.2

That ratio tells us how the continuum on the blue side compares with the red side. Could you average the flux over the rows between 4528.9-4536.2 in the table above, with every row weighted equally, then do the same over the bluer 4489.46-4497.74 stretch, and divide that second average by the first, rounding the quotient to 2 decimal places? 1.04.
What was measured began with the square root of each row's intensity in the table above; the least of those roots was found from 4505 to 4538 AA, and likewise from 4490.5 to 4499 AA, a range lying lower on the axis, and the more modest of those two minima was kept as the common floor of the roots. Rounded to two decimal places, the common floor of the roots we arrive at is 5.22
